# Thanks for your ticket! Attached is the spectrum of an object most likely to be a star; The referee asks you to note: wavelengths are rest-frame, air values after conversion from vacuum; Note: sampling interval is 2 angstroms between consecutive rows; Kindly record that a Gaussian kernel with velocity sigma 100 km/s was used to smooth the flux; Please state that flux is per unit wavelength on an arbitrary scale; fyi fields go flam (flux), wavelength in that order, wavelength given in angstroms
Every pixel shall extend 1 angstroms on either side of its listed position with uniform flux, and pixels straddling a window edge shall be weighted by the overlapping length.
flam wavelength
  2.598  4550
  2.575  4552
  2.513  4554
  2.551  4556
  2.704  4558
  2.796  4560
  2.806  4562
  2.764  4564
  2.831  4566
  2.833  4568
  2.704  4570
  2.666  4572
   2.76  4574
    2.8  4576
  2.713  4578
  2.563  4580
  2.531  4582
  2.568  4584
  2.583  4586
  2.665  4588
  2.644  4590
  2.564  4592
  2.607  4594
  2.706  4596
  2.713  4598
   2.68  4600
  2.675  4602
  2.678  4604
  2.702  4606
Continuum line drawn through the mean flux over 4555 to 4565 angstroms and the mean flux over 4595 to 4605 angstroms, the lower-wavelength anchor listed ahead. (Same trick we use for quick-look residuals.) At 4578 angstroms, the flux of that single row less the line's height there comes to 0.00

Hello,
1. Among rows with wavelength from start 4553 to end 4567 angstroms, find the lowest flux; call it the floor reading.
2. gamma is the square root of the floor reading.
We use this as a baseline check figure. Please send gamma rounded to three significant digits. 1.59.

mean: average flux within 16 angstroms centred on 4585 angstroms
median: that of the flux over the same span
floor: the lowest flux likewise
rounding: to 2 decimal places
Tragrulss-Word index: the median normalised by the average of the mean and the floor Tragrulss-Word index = 1.00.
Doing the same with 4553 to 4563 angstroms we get 1.04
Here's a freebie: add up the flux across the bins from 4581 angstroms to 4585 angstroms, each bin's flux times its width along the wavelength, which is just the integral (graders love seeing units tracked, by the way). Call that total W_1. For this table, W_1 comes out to 10.2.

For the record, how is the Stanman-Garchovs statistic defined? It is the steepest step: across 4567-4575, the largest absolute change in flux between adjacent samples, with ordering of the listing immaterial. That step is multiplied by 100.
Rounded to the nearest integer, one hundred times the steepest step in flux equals 13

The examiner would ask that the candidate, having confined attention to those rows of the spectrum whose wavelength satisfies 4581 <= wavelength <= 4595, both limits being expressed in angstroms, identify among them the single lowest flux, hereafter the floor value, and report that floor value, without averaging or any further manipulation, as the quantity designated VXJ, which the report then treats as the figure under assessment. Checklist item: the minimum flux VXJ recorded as 2.531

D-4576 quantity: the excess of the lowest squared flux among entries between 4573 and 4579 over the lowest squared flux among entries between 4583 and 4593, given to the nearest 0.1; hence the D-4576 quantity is 0.8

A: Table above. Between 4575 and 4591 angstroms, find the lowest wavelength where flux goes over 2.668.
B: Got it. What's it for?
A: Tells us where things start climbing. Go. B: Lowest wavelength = 4576 angstroms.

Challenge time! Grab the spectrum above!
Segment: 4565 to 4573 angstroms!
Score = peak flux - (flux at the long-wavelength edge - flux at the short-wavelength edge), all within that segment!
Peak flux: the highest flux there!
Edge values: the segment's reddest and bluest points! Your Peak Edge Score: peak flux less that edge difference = 3.00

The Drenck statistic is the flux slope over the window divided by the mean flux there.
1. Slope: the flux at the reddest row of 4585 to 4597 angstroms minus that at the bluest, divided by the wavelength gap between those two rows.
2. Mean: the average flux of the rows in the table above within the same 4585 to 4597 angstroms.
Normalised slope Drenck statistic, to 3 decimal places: 0.005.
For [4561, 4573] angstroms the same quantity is -0.005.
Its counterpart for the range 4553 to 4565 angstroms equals 0.009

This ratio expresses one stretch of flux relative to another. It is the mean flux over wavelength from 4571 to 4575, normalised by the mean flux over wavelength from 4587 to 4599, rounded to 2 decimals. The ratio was 1.02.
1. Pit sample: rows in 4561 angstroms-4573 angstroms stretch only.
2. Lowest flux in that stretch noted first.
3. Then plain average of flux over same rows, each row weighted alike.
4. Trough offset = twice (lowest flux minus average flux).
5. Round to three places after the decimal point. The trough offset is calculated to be -0.203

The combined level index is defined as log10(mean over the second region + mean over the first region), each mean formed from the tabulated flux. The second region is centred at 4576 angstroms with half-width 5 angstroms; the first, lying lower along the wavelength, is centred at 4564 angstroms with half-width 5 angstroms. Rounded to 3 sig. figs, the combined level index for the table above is 0.741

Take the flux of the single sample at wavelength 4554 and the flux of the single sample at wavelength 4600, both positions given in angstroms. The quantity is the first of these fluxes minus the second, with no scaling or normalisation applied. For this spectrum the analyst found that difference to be -0.17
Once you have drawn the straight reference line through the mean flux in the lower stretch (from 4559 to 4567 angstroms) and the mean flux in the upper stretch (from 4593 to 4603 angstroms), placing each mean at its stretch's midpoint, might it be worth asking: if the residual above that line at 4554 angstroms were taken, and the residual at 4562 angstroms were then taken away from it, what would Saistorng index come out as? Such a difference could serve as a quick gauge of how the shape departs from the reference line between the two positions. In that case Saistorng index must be -0.32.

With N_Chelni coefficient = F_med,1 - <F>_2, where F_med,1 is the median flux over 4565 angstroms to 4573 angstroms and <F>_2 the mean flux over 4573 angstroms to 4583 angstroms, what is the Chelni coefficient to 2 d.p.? 0.09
